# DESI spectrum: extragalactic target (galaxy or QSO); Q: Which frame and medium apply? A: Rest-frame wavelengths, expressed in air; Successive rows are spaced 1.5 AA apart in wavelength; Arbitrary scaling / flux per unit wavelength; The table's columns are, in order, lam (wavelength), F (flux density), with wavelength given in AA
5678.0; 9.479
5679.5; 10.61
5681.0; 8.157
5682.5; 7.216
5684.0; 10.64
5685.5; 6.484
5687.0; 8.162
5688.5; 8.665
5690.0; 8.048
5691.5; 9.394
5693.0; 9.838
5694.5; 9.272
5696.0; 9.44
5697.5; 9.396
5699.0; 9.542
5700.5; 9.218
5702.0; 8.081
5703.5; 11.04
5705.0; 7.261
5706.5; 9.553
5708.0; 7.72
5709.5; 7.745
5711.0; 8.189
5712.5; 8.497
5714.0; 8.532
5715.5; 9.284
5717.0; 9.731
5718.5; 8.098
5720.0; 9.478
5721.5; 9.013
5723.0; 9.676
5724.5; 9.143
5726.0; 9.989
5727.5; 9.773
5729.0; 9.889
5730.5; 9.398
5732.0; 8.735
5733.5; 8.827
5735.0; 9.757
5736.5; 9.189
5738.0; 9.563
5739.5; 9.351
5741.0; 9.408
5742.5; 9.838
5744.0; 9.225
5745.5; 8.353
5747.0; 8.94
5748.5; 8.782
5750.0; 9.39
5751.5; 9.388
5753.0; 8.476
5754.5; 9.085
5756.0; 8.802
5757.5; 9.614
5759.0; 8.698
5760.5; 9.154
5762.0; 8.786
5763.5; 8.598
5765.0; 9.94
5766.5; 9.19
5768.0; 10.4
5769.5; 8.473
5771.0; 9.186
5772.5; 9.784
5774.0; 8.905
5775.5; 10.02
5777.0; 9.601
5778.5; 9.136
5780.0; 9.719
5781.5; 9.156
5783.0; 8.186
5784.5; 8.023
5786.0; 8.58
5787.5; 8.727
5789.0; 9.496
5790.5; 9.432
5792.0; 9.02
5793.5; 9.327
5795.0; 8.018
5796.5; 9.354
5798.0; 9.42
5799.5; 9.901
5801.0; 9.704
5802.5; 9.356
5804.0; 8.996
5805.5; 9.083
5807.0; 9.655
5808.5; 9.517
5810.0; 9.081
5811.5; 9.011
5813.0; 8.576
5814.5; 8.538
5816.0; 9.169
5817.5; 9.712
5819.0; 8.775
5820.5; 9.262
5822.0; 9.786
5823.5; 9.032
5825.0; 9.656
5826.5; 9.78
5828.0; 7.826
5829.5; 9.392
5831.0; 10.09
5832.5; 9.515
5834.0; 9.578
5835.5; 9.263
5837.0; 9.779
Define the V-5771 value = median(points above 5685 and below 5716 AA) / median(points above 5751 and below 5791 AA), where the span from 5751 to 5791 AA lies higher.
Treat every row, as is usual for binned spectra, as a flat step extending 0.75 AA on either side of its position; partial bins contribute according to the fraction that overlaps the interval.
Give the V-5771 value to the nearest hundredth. 0.95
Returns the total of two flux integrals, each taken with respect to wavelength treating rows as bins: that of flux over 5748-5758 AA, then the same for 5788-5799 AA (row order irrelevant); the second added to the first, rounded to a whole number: 191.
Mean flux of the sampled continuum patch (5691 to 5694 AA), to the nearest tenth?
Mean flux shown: 9.6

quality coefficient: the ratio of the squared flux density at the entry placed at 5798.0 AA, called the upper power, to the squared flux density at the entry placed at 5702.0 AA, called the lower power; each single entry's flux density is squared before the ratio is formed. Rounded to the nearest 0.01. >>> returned 1.36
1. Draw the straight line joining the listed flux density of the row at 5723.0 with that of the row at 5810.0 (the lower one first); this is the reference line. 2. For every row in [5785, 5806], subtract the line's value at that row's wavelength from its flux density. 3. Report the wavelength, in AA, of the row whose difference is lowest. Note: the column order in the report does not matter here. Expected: 5795.0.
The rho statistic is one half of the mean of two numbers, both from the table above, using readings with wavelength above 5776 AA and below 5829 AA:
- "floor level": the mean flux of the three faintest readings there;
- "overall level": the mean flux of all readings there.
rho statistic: 4.27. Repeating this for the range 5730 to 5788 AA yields 4.33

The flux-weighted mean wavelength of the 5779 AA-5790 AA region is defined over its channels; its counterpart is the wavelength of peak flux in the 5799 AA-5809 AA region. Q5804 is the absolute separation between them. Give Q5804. 15.0 AA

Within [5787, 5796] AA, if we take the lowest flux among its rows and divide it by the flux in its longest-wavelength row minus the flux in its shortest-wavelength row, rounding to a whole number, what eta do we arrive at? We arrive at -11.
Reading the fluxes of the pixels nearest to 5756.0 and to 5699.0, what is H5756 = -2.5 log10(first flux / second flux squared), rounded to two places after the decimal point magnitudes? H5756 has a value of 2.54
